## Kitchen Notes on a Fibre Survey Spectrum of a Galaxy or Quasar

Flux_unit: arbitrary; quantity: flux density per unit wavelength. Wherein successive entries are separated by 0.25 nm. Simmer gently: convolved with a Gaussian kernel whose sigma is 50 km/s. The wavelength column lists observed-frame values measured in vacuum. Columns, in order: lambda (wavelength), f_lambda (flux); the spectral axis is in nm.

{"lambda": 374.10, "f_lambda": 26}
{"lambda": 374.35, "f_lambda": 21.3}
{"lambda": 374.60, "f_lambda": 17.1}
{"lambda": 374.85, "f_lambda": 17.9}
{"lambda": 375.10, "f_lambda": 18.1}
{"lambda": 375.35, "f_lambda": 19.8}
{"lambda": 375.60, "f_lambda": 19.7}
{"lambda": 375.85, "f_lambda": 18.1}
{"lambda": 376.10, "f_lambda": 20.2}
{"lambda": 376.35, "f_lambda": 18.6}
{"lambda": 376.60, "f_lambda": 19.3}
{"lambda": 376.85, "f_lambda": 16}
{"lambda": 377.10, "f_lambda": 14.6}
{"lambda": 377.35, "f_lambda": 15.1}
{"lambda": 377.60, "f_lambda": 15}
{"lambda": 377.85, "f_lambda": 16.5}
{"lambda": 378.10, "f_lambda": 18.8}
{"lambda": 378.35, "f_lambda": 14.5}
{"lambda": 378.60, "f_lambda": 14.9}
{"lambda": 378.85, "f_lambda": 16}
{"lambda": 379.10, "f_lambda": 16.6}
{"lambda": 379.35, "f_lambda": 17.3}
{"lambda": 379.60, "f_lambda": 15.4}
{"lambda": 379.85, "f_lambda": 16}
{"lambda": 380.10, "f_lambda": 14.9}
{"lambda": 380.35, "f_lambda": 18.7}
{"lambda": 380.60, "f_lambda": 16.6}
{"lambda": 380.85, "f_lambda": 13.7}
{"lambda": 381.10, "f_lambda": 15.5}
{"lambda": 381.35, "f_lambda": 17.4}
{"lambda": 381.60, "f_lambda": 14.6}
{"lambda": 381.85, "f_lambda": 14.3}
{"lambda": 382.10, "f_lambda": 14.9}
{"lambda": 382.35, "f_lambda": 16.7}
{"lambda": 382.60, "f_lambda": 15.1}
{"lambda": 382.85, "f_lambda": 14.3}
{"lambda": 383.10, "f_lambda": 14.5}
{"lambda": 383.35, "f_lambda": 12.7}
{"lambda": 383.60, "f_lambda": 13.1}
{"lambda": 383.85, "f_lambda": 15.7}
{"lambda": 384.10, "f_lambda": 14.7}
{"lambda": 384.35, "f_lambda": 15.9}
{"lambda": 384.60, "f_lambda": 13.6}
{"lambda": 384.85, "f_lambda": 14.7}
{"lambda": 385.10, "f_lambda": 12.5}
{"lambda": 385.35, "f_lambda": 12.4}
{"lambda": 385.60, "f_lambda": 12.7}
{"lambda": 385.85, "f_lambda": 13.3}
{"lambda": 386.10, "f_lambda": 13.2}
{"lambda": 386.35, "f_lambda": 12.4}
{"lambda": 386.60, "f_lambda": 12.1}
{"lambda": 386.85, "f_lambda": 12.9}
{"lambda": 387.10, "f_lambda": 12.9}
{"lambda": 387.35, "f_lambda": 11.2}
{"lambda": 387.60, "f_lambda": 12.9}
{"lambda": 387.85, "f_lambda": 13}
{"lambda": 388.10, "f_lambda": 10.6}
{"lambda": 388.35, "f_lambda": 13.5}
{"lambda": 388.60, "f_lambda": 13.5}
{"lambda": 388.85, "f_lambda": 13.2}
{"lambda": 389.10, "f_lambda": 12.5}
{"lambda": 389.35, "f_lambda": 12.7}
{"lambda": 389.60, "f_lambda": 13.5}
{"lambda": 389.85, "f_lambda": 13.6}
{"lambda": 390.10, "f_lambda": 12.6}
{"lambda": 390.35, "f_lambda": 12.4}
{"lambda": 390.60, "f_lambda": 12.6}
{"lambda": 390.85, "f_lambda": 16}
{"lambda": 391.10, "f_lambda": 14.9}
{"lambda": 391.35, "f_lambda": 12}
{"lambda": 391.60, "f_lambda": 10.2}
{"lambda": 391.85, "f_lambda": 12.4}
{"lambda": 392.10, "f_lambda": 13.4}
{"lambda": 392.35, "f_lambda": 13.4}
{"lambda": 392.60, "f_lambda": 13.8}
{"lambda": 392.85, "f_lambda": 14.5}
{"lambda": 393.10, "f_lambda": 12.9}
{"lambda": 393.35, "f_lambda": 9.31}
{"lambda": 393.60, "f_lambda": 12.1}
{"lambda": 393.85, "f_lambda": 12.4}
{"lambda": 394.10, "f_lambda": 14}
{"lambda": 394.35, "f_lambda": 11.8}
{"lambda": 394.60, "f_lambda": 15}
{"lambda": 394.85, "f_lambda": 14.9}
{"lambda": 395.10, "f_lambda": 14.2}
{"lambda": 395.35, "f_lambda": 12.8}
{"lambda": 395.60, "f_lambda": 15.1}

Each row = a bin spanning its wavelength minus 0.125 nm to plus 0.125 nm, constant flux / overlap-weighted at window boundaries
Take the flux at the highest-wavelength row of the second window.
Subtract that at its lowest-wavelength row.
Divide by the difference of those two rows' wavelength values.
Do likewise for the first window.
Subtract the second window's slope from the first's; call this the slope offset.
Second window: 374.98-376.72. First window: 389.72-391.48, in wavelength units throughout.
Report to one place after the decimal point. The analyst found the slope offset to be -1.9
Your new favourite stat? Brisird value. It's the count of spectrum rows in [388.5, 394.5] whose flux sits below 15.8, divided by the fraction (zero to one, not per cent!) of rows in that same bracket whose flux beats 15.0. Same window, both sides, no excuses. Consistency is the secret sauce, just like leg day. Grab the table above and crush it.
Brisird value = 552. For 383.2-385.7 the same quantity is 45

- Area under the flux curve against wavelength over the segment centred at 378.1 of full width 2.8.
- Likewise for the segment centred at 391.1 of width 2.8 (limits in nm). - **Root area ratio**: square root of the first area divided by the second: 1.11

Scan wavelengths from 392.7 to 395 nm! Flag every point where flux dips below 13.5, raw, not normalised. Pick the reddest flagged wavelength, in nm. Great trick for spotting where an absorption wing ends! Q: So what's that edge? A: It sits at 394.35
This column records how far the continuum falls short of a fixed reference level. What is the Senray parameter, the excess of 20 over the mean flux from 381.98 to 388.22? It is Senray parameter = 6.5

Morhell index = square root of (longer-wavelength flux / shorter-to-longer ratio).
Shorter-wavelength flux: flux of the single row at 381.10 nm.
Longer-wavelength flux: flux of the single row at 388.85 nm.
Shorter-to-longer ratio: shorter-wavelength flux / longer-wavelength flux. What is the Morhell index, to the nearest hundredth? 3.35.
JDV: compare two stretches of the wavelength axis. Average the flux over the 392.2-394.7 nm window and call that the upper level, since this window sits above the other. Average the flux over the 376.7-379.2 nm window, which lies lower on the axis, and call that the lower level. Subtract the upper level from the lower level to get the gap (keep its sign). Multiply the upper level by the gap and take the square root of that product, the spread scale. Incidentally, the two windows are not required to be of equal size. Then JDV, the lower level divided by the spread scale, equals 2.6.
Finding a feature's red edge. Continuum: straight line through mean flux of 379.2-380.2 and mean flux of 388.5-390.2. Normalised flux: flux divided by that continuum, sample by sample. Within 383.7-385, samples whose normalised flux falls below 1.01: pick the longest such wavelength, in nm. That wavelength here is 384.60 nm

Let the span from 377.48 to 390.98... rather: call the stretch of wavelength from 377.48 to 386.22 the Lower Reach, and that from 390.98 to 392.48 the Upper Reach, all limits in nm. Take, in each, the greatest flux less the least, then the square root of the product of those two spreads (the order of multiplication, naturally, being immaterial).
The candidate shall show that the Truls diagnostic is 5.5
